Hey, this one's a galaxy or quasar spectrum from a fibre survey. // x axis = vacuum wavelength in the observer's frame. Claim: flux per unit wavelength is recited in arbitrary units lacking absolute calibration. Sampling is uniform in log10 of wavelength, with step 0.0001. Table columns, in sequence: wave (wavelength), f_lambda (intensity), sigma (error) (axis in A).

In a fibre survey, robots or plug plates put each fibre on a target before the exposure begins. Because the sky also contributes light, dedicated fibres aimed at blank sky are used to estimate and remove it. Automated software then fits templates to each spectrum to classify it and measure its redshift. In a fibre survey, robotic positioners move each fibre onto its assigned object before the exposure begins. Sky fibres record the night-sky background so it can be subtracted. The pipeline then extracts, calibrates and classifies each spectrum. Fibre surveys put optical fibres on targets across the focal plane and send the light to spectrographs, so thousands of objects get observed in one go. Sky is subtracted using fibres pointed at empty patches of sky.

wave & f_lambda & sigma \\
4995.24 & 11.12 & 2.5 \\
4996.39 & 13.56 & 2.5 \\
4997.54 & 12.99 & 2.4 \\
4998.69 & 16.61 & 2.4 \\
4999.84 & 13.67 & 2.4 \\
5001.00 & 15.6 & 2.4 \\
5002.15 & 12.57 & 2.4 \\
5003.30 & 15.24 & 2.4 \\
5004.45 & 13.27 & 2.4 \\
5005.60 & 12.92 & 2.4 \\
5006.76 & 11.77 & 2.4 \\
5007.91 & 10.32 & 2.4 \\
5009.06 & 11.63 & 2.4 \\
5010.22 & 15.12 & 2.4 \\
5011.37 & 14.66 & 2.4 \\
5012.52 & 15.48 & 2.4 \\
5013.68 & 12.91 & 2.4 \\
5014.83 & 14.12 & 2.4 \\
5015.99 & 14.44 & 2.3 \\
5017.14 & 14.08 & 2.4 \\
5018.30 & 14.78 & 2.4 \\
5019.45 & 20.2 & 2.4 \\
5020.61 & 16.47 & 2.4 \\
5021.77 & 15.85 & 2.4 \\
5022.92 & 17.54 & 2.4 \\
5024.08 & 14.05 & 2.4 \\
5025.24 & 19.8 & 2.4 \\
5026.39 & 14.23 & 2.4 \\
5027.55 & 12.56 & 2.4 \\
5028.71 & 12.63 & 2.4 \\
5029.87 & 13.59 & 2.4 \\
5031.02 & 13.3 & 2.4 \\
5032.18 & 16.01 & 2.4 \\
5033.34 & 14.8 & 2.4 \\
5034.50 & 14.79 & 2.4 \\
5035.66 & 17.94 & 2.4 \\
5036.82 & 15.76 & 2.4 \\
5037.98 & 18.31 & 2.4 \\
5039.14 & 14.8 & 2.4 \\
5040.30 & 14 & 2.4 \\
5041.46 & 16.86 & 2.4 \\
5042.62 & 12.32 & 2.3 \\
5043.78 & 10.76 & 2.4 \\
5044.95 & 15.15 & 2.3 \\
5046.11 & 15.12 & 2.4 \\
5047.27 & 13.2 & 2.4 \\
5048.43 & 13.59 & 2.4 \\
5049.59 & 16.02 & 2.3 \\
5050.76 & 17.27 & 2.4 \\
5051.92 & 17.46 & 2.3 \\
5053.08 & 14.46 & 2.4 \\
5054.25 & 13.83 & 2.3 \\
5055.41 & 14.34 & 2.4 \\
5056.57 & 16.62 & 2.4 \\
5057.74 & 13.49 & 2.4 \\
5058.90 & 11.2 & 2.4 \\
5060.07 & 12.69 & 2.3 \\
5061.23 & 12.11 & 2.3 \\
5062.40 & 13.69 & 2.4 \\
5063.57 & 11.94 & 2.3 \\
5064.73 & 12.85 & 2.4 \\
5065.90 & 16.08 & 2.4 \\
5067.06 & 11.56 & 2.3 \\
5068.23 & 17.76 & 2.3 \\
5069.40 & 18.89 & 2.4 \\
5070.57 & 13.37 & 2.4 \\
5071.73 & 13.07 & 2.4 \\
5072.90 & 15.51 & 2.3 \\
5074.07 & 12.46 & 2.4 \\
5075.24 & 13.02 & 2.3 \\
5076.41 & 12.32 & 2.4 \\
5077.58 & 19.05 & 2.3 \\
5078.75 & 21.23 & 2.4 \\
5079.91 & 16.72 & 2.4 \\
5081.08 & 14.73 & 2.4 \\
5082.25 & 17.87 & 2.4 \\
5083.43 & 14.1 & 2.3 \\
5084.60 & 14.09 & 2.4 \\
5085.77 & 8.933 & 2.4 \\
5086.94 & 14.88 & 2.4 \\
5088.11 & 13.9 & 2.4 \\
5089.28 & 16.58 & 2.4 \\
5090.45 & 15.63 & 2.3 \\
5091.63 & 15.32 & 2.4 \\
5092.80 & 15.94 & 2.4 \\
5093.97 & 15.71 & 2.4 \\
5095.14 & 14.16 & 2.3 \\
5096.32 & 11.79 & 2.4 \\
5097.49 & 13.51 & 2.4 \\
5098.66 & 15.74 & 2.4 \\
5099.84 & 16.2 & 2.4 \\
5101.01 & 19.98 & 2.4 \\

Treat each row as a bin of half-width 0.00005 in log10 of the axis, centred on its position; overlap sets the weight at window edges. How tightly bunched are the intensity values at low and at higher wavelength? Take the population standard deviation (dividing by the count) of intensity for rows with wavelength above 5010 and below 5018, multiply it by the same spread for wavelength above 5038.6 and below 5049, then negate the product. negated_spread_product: -1.3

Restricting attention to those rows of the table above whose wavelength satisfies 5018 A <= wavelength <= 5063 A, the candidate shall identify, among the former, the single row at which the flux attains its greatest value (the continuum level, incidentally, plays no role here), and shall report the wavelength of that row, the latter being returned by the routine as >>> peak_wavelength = 5019.45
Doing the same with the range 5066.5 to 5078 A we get 5077.58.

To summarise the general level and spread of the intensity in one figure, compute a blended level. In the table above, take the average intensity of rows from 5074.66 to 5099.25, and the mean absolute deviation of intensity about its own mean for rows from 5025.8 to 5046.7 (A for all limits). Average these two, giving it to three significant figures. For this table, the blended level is 8.25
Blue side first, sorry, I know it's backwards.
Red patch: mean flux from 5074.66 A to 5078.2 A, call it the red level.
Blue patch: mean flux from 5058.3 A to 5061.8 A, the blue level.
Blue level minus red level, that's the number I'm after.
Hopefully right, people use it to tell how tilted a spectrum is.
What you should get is -2.8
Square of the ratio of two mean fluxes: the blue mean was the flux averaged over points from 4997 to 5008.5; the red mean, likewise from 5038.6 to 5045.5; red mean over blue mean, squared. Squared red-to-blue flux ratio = 1.07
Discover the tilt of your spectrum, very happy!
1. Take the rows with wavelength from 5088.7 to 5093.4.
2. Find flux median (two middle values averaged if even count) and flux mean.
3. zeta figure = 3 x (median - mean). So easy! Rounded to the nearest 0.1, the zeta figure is -0.2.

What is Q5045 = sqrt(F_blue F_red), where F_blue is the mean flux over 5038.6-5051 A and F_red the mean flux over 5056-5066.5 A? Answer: 13.9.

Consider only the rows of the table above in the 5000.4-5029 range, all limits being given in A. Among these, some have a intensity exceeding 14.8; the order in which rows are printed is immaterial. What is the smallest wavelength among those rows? 5001.00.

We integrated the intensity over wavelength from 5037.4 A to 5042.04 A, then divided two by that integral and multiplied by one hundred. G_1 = 2.7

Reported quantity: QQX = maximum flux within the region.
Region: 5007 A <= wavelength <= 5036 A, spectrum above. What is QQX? 20.2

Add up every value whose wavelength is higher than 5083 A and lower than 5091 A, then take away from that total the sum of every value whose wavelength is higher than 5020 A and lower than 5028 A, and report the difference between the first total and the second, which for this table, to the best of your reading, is -12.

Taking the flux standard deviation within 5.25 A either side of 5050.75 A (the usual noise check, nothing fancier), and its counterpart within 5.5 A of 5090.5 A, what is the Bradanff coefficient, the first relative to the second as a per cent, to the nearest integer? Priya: 69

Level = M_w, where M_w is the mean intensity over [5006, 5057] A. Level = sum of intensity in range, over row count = 14.8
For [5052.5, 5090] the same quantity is 14.5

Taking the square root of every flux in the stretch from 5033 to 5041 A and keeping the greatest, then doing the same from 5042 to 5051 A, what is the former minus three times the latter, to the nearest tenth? -8.2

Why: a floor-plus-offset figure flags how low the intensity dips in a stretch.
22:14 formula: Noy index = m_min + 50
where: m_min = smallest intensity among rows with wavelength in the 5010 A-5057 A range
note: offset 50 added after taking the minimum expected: 60.8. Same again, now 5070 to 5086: 58.9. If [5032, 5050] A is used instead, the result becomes 60.8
